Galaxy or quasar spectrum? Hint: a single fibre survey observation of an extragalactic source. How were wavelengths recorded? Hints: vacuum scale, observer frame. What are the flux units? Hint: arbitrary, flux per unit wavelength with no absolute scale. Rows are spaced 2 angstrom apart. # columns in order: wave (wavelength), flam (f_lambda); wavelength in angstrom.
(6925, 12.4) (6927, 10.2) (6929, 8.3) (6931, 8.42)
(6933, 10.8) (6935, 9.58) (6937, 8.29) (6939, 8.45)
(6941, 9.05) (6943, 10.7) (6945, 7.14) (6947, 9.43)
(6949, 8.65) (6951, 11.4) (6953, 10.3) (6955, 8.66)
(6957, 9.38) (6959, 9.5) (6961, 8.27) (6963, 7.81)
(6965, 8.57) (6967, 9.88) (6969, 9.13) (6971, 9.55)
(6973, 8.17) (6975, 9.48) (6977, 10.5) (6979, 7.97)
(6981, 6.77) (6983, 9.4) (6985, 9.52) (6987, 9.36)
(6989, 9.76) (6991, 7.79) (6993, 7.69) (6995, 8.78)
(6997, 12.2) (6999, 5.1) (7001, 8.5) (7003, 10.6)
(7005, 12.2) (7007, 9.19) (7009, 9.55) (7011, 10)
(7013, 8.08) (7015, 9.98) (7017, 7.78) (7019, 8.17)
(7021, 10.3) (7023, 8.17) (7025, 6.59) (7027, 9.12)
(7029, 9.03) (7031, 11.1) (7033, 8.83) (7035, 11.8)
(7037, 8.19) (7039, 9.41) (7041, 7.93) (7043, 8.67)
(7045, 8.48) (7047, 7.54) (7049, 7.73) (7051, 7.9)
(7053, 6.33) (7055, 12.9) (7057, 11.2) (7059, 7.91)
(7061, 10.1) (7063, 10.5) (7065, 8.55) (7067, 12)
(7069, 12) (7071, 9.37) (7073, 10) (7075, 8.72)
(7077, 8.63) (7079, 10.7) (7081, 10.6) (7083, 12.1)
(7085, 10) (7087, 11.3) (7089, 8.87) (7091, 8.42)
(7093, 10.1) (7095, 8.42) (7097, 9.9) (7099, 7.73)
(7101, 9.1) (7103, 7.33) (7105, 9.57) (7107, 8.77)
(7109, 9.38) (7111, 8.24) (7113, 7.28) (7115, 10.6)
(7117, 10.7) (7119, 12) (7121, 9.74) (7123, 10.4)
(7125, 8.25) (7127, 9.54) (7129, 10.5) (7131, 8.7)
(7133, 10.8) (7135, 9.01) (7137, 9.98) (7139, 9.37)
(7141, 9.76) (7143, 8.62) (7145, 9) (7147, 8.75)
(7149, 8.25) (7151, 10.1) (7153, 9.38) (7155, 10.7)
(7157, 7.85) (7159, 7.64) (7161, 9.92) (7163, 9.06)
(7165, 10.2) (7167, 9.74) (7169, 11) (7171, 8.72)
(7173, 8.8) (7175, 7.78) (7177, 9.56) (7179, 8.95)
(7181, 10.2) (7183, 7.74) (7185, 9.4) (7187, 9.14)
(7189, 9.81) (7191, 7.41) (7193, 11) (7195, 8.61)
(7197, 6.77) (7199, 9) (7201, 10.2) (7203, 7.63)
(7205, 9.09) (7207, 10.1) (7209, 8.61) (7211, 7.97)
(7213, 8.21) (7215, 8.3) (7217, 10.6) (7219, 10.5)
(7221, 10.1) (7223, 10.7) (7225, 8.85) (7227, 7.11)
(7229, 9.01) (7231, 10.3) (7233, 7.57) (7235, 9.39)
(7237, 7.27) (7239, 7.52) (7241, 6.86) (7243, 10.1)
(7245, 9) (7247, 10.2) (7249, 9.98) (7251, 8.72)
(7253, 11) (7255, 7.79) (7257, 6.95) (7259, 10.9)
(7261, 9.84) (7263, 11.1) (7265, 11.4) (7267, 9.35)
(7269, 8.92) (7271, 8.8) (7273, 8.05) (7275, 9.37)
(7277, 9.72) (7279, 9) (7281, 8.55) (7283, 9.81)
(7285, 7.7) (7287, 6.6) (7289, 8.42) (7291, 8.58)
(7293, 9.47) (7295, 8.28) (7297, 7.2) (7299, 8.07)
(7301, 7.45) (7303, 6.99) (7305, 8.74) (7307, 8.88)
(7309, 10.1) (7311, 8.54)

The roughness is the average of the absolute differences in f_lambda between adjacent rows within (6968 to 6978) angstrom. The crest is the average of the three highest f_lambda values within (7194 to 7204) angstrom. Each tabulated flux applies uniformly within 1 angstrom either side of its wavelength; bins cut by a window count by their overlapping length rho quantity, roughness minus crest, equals -8.2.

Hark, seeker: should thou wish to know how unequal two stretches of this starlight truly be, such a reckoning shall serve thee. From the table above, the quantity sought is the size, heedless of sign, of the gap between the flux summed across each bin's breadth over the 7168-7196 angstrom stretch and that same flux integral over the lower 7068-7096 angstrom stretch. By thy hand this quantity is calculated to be 22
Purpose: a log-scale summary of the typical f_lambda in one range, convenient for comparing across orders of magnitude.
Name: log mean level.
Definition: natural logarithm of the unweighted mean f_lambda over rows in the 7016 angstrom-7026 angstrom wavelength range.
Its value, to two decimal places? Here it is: 2.10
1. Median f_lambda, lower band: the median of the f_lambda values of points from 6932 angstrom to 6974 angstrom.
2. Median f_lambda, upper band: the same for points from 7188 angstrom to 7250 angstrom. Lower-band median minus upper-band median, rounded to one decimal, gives 0.1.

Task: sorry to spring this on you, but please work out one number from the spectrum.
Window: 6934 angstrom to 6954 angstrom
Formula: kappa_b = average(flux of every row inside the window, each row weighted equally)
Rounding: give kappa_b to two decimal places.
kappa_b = 9.30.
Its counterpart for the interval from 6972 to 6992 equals 8.87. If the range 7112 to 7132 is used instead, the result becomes 9.77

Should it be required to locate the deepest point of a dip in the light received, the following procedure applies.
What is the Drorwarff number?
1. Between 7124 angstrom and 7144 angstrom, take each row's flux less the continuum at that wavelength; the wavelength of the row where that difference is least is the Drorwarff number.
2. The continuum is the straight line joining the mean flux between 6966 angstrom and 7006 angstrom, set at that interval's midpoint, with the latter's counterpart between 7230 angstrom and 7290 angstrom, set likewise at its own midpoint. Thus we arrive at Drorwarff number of 7125 angstrom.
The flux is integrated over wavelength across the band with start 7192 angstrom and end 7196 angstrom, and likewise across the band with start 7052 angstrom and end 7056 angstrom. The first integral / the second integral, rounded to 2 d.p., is 1.02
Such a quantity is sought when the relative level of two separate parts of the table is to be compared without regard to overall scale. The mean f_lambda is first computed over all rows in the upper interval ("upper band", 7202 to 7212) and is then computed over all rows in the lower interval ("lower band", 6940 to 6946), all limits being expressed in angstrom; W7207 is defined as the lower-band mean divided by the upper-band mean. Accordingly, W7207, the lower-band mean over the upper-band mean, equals 1.03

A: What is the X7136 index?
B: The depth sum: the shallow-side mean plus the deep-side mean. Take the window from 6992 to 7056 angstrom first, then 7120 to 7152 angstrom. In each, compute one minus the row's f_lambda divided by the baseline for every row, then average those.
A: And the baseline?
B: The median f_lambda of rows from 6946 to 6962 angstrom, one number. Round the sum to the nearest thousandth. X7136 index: 0.042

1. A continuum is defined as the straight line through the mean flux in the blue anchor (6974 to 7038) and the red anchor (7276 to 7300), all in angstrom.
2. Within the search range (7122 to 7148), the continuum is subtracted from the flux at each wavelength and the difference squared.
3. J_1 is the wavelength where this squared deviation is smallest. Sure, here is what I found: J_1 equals 7147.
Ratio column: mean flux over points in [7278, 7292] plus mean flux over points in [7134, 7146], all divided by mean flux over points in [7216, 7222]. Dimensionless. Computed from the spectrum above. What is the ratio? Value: 1.7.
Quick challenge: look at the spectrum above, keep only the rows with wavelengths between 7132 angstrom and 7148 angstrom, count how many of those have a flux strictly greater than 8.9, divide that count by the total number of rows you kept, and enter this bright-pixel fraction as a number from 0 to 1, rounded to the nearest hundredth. 0.75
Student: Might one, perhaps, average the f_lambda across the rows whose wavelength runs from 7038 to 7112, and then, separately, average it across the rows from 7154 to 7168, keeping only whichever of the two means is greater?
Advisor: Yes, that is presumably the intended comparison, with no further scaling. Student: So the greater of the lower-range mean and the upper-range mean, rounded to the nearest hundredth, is 9.36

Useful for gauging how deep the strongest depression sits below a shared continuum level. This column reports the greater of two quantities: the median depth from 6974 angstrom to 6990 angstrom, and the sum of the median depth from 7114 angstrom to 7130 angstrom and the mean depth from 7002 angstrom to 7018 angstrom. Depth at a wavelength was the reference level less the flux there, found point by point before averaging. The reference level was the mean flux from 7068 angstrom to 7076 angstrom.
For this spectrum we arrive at 0.6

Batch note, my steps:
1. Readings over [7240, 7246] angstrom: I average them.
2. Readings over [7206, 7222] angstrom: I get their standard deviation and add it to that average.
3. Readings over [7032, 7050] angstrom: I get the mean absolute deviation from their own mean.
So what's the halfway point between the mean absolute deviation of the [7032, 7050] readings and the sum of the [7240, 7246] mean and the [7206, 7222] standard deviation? 5.3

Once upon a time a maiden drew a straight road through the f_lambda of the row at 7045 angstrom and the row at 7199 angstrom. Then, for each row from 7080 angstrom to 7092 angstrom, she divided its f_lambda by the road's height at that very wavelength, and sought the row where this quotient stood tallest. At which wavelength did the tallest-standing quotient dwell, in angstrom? 7083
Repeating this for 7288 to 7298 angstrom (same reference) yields 7293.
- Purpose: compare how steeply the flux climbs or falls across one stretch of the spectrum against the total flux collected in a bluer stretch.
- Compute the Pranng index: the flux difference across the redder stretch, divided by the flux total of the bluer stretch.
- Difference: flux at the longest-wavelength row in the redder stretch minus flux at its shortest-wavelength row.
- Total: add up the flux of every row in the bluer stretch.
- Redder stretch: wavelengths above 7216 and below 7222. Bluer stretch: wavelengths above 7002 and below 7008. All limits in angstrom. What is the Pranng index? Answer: -0.016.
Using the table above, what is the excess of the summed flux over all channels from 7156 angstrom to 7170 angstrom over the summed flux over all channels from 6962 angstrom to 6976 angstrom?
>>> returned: 3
